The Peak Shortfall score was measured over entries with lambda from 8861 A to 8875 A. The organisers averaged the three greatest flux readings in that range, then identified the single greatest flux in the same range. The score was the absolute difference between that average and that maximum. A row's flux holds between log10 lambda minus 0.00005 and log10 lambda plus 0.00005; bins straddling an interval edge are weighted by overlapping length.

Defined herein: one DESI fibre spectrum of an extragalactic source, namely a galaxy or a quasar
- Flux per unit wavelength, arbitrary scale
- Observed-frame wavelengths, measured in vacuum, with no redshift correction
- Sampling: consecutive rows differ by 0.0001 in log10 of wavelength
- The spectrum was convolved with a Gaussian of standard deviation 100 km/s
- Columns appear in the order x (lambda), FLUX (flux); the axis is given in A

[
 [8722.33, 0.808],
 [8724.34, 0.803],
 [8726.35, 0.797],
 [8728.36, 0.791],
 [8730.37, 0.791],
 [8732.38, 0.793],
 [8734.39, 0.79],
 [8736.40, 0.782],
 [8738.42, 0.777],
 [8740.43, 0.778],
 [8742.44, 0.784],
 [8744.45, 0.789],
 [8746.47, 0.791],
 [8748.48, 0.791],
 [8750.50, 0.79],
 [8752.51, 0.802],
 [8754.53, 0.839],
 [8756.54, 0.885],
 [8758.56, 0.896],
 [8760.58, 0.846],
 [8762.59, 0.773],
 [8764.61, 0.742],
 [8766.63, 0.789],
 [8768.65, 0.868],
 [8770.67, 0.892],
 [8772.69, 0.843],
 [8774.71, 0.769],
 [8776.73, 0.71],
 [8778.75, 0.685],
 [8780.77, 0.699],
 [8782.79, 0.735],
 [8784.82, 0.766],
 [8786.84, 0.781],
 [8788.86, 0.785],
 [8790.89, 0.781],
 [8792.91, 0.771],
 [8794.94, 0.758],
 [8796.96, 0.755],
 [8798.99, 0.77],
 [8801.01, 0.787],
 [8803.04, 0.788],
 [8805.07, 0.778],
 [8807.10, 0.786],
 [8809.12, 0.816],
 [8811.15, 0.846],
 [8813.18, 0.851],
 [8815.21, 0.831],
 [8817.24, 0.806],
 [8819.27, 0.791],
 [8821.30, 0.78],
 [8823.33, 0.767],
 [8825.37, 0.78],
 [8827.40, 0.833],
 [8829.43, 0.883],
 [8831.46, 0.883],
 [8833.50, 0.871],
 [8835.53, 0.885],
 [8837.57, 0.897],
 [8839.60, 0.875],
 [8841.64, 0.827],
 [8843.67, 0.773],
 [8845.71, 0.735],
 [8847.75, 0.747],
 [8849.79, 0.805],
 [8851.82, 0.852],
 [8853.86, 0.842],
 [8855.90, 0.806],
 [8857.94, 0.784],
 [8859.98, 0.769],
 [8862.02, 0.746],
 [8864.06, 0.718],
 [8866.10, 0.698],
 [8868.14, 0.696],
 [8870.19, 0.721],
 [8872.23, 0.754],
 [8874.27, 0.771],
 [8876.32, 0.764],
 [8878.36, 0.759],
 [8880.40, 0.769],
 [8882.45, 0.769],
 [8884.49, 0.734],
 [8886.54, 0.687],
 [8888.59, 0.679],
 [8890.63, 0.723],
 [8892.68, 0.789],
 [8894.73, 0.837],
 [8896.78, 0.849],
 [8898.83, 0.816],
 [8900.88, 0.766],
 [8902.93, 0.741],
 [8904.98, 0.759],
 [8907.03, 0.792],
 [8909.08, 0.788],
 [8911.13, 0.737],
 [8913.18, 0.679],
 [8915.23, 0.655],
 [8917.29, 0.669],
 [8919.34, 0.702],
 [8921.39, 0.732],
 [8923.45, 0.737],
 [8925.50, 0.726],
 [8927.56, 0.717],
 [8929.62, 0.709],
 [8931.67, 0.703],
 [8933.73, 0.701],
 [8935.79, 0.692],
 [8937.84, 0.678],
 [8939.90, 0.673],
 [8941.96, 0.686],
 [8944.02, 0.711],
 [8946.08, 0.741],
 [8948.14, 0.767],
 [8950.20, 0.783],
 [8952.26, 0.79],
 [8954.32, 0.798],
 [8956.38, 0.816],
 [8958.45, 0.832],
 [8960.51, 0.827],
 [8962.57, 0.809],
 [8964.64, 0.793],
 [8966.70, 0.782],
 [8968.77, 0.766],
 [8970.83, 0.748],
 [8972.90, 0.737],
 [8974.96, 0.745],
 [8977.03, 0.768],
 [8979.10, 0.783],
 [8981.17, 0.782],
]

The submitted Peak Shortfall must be 0.014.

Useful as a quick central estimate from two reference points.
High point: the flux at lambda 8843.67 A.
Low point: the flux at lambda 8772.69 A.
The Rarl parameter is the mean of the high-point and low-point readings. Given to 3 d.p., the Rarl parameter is 0.808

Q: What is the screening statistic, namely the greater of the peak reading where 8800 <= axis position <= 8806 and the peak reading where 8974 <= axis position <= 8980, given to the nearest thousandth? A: 0.788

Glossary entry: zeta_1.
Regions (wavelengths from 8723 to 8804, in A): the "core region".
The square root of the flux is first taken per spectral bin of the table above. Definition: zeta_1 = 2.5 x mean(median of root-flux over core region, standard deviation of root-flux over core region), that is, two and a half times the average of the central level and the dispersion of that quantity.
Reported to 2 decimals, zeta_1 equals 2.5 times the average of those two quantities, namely 1.14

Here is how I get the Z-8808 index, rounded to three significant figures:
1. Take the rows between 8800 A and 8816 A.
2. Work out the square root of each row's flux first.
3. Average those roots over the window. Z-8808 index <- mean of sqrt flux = 0.900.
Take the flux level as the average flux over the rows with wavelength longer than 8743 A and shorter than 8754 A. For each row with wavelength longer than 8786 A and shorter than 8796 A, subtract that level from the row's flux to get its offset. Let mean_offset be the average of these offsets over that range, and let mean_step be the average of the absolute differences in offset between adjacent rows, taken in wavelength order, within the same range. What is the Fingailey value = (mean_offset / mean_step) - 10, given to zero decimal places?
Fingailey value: -12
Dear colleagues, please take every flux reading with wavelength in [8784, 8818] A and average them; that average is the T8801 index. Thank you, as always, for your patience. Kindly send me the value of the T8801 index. 0.792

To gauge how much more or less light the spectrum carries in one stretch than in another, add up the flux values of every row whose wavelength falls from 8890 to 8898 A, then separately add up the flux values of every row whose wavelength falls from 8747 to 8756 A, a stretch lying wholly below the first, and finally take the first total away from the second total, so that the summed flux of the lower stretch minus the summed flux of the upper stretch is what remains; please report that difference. 0.02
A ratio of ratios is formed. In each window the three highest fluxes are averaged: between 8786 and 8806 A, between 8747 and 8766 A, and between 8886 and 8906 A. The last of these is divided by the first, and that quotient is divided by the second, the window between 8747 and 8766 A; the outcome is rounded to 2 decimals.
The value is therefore 1.21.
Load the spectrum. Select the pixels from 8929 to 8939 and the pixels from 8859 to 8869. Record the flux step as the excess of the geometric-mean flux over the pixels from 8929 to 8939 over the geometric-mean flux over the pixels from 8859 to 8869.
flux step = -0.028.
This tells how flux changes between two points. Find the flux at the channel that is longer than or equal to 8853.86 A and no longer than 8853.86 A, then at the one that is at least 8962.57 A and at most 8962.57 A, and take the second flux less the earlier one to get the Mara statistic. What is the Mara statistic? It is -0.03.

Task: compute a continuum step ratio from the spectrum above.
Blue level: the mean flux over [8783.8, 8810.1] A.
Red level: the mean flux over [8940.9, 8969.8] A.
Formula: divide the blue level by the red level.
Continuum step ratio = 1.00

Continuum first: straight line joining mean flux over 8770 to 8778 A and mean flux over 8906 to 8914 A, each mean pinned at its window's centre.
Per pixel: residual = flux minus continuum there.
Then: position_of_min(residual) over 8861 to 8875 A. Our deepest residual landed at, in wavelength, 8868.14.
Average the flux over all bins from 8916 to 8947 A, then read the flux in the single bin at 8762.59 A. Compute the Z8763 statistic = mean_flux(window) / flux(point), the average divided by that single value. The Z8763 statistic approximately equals 0.91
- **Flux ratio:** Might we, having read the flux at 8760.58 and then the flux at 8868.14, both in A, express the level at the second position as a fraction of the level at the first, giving 0.82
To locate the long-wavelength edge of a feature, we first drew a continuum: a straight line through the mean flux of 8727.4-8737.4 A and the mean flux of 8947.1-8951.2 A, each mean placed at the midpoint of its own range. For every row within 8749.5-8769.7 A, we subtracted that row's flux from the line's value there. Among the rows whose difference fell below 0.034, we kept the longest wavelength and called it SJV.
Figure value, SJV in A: 8768.65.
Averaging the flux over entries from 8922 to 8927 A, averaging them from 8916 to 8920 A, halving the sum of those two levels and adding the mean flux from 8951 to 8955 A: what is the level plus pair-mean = 1.50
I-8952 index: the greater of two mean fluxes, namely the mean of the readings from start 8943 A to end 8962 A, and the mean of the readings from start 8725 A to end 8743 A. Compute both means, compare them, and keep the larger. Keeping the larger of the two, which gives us 0.787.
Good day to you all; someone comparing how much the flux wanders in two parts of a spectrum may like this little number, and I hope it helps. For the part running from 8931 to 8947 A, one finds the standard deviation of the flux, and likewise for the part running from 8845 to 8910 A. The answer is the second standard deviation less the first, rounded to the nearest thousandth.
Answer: 0.025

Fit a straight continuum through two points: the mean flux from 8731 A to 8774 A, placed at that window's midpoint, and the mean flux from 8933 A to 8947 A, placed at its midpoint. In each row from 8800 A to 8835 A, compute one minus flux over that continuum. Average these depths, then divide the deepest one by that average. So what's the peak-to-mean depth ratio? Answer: 0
